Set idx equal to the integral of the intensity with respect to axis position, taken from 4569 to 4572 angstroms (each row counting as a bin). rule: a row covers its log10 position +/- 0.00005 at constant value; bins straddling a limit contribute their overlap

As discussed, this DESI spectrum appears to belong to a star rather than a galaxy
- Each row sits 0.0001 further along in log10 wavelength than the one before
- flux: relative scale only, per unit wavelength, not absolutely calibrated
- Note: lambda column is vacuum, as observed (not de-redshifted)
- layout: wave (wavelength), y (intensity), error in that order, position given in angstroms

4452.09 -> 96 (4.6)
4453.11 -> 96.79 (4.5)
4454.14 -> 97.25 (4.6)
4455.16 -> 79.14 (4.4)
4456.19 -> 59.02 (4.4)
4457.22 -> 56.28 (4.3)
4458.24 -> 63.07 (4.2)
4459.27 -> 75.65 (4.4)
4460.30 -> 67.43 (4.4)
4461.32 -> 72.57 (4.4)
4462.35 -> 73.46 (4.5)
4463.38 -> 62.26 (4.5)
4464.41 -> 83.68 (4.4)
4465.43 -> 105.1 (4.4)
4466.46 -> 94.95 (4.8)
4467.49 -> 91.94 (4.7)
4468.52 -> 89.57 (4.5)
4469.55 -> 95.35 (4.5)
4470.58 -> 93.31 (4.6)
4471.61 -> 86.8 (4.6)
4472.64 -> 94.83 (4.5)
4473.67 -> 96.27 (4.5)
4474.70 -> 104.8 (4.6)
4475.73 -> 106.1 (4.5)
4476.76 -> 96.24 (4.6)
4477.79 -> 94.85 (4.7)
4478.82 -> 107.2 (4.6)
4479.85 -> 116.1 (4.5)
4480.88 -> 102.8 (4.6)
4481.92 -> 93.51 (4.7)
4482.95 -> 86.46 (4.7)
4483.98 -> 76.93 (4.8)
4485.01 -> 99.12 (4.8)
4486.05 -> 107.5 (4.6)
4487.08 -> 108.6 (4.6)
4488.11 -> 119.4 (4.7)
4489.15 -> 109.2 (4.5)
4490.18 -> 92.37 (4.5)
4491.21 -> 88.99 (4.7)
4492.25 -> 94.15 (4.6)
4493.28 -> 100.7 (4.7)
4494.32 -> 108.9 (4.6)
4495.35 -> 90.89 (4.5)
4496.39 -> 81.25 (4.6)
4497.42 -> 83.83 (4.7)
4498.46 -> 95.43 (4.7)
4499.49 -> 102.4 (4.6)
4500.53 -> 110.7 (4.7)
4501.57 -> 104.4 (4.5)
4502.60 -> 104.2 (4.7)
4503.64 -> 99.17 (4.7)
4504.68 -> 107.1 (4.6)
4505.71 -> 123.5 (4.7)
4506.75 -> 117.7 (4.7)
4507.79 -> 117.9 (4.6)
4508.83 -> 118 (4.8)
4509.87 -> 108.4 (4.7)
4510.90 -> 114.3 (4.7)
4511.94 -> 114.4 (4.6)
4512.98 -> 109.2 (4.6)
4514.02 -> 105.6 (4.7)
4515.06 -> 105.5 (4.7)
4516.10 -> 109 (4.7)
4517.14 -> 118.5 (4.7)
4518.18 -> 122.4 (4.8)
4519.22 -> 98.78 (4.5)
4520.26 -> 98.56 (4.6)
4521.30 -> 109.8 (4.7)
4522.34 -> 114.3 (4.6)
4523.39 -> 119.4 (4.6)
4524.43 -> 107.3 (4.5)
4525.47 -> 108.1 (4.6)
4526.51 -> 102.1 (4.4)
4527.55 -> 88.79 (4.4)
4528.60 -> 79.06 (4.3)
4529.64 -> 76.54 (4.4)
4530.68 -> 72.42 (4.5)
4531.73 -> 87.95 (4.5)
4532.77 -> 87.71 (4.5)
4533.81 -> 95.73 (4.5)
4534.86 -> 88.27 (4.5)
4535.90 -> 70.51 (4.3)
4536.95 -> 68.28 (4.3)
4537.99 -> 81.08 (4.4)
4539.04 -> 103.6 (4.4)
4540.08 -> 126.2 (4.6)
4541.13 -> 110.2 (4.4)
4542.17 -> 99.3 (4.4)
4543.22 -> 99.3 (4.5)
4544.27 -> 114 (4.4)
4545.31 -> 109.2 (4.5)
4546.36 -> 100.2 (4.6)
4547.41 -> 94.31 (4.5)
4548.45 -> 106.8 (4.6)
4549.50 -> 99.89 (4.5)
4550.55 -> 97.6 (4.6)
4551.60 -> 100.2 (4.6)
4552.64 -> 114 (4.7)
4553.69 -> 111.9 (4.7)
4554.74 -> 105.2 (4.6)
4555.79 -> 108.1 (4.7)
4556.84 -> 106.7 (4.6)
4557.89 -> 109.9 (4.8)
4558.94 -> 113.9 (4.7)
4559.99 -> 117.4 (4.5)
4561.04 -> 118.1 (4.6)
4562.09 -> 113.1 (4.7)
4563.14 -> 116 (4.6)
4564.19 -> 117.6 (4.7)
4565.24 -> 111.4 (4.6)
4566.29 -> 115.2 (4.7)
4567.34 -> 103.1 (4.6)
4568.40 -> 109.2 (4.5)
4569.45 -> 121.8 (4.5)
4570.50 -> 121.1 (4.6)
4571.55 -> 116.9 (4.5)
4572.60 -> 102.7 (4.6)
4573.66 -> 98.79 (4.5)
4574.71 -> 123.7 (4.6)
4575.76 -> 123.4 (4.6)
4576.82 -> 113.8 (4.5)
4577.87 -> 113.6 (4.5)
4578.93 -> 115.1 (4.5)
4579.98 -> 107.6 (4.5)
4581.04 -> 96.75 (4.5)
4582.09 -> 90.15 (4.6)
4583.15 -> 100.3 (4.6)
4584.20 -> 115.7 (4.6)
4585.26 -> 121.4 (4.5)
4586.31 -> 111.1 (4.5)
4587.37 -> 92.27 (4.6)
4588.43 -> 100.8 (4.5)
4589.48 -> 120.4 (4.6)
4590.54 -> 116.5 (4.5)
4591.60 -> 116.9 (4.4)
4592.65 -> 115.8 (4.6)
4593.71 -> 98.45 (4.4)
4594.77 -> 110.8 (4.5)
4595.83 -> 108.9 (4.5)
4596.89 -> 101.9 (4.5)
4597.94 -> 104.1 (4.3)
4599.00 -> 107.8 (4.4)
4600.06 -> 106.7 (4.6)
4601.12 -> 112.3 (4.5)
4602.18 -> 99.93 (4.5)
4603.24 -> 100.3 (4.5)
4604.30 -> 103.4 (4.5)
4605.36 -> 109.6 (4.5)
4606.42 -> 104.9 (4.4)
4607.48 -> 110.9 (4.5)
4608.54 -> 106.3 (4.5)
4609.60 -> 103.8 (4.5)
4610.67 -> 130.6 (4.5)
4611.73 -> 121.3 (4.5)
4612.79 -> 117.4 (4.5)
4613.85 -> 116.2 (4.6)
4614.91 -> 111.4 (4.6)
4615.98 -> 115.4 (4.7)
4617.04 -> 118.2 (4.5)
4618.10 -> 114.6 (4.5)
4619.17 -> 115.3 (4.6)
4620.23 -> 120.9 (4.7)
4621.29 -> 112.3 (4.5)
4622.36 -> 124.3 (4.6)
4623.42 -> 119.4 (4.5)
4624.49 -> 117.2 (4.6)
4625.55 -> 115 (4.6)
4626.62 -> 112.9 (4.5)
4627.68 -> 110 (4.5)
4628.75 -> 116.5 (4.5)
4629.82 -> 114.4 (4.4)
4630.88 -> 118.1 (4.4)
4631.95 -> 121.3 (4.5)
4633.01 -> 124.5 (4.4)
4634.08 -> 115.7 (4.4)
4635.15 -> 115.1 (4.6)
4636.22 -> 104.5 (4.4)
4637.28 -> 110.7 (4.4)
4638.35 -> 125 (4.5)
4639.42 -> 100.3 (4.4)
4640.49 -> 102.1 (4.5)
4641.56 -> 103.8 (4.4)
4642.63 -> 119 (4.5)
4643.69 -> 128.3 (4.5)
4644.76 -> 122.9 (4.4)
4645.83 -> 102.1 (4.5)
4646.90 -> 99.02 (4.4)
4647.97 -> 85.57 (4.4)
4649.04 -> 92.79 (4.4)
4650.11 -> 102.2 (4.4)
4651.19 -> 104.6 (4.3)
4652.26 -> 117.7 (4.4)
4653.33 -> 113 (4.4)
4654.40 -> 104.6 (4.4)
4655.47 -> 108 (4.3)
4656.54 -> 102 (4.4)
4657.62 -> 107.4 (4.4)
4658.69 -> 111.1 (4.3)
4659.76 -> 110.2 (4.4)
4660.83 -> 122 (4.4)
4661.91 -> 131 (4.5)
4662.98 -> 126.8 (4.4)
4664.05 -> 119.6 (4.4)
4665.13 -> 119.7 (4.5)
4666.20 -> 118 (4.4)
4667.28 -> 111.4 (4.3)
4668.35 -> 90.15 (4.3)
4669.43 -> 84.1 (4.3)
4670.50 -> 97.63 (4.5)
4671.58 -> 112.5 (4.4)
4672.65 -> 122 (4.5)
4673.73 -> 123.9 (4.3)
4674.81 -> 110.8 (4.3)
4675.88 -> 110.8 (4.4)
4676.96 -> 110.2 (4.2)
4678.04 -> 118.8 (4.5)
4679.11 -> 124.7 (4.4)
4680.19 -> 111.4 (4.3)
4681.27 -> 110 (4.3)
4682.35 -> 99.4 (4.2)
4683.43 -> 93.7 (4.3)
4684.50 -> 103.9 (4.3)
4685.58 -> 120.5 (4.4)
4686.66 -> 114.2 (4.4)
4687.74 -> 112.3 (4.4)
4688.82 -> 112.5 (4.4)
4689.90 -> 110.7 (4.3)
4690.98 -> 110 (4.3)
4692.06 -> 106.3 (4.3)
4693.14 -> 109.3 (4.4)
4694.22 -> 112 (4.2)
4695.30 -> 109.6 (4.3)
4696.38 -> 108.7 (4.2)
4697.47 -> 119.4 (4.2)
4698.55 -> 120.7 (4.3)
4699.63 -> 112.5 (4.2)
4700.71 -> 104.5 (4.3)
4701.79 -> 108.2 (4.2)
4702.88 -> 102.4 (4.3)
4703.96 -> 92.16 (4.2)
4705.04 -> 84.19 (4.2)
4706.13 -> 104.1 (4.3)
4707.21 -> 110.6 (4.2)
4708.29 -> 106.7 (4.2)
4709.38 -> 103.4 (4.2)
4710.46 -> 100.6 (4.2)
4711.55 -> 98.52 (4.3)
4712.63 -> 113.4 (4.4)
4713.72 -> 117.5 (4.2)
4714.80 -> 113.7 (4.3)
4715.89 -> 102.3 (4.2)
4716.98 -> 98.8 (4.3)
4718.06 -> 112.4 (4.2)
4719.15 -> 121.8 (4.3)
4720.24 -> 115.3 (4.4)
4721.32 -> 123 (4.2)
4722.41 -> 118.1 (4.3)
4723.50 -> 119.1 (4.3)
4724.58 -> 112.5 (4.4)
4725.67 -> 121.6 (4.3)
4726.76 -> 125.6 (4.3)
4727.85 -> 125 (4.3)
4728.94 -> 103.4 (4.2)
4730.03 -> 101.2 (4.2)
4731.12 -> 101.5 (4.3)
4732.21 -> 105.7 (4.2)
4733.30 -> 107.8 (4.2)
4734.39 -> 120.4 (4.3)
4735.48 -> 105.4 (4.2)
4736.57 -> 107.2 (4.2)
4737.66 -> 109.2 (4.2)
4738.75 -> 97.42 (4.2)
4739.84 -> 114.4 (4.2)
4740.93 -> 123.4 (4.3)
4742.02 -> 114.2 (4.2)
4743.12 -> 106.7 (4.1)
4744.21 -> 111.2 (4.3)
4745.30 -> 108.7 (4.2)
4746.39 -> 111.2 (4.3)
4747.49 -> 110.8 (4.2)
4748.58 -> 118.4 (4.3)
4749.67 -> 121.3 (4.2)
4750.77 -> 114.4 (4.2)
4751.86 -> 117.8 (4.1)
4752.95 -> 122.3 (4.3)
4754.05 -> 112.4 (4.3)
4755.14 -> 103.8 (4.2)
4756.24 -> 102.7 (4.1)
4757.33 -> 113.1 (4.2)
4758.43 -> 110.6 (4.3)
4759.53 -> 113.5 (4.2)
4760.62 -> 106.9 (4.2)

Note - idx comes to 360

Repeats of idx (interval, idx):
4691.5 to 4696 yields 492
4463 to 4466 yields 255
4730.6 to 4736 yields 584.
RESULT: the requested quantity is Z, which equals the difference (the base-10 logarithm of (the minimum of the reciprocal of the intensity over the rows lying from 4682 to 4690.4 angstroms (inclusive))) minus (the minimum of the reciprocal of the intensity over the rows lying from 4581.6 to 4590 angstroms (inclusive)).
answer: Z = -2.09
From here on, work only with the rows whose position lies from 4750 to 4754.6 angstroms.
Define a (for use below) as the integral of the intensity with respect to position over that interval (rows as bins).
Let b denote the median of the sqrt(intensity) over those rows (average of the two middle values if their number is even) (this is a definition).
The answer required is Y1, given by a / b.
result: 49.9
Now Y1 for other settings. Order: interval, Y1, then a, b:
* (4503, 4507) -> 42.0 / 445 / 10.6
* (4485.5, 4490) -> 47.3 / 493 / 10.4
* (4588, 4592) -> 42.2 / 456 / 10.8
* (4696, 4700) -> 42.9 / 462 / 10.8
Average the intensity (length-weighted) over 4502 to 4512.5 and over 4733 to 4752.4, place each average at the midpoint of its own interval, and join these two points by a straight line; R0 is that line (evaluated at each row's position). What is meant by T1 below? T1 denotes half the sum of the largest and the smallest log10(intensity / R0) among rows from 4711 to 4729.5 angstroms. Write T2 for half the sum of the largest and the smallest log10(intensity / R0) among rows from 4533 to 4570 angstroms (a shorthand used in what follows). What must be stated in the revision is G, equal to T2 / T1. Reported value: 20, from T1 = 0.00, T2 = -0.08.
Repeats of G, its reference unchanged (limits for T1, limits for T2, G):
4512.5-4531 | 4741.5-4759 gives 0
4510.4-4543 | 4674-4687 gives 0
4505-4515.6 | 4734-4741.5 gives -2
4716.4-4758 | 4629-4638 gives -1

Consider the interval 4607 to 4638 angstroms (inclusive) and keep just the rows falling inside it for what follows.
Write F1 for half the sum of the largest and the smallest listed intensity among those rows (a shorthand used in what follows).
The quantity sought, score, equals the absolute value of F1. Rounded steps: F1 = 117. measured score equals 117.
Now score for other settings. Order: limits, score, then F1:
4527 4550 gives 97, 97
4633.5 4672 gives 108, 108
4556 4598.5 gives 107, 107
